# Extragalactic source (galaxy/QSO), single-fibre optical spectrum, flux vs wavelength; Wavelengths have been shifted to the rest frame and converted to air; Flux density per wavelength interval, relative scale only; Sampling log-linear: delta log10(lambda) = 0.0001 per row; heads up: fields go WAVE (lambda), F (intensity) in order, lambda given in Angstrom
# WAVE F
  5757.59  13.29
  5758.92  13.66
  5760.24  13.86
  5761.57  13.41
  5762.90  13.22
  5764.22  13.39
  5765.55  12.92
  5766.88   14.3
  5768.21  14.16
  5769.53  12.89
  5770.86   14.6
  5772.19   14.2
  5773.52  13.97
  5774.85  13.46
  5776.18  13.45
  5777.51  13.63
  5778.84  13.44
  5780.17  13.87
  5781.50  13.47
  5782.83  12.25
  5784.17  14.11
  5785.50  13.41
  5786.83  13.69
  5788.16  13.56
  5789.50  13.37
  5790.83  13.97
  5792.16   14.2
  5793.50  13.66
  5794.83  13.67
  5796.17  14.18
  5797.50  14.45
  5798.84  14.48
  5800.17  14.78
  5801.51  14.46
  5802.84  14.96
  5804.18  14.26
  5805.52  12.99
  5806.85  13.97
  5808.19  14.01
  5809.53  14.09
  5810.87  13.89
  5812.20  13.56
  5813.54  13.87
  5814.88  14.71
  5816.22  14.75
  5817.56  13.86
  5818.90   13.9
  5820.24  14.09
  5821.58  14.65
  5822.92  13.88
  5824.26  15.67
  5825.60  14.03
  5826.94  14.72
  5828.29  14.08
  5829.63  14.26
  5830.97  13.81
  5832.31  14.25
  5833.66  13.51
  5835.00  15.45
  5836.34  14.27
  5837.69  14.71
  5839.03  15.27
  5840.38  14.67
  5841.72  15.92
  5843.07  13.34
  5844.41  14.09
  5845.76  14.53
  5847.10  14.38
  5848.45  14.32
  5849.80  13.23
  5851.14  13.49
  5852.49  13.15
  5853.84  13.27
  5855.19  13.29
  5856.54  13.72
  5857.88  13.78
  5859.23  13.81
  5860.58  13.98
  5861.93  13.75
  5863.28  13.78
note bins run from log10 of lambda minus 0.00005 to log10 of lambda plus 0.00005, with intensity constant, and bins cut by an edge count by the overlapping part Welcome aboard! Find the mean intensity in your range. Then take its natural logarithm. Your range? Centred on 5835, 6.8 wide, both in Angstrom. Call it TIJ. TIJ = 2.67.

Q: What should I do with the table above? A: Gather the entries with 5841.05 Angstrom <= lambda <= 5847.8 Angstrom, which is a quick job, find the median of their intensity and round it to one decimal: 14.4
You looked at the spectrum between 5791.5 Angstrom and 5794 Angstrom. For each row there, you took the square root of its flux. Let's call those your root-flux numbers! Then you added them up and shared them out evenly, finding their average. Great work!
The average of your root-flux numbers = 3.73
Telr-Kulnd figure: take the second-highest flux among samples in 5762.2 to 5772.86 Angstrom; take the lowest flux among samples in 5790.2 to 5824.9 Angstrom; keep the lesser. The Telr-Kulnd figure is 13.0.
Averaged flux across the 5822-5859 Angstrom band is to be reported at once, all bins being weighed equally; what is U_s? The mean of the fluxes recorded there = 14.2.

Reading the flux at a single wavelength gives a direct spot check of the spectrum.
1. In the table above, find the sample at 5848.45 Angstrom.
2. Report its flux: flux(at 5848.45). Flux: 14.32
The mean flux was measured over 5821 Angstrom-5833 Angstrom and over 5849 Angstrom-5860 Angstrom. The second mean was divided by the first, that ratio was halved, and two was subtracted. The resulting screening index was -1.531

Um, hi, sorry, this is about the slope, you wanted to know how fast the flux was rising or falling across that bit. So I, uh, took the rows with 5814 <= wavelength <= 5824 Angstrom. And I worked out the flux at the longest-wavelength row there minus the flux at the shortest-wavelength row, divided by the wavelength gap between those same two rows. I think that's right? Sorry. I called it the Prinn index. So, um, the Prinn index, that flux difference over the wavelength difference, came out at -0.103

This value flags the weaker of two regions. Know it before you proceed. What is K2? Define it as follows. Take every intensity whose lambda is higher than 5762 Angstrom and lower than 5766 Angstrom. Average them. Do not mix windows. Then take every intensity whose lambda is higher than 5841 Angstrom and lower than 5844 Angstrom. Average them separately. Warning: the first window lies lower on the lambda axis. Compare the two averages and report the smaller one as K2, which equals 13.2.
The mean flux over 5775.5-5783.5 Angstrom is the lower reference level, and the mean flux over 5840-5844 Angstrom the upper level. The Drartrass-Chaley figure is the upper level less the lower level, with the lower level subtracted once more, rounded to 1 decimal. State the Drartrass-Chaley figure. -12.1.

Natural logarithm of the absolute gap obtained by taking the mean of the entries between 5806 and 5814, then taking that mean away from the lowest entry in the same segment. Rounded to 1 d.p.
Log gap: -1.1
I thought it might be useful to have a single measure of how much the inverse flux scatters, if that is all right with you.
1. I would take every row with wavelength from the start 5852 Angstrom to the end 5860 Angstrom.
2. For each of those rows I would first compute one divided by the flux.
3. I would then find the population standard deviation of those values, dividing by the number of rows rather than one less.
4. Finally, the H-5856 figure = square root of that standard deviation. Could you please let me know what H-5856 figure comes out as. 0.039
